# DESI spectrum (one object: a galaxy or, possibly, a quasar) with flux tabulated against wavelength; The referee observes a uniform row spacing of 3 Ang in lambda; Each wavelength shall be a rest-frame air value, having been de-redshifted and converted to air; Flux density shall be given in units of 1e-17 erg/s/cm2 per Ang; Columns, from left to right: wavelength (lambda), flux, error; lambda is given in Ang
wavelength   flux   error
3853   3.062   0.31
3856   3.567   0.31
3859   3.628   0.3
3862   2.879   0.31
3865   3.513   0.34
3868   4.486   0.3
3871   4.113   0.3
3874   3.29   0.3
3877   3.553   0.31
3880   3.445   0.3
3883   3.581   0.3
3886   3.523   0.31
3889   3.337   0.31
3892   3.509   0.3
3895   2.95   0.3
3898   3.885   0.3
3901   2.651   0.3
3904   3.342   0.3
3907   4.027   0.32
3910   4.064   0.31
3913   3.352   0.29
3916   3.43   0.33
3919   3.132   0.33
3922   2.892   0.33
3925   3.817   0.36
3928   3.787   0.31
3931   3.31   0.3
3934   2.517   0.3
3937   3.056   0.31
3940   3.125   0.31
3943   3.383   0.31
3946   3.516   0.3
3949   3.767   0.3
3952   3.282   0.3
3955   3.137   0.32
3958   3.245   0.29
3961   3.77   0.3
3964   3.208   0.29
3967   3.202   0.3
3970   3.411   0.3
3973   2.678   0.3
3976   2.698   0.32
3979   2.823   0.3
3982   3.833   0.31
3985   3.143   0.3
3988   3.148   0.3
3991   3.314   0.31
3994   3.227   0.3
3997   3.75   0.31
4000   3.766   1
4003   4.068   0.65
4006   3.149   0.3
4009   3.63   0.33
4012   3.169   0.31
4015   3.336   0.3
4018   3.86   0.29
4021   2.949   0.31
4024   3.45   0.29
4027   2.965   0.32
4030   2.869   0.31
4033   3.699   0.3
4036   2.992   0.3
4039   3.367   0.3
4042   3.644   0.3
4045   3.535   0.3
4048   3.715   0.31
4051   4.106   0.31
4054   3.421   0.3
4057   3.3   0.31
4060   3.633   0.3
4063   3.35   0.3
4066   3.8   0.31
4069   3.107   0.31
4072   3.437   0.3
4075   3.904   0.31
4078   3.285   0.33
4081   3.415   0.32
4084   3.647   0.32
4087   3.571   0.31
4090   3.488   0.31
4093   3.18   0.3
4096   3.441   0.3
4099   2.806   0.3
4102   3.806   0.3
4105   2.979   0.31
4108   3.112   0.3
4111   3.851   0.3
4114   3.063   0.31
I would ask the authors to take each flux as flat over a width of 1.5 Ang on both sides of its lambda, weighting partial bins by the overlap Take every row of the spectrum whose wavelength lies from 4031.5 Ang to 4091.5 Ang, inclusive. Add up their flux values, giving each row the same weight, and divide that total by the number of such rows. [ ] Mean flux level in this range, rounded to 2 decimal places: 3.52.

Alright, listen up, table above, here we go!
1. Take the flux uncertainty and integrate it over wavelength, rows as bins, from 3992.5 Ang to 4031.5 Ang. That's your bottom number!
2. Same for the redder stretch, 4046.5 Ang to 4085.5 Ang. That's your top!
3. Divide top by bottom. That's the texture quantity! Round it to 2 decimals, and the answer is 0.80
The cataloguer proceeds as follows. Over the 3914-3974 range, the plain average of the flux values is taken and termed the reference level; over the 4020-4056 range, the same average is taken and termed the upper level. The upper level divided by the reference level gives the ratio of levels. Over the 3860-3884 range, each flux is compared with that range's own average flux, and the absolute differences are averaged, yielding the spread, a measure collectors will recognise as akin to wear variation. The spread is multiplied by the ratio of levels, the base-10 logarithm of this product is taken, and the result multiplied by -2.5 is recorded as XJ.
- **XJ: 1.12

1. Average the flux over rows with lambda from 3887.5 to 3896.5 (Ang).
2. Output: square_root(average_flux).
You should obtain 1.81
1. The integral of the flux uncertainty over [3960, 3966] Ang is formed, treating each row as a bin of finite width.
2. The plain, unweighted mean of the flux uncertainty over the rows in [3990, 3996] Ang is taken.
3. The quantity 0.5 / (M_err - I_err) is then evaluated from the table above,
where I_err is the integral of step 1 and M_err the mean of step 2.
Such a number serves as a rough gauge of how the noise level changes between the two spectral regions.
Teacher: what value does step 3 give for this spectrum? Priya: -0.341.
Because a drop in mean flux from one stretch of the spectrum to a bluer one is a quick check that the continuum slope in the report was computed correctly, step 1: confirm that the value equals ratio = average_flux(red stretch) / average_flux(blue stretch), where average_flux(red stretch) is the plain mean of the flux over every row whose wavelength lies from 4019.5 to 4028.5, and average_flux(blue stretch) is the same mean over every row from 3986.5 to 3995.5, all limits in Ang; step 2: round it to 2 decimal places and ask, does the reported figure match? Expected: 0.97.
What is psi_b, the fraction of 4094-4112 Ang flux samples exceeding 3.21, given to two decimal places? 0.50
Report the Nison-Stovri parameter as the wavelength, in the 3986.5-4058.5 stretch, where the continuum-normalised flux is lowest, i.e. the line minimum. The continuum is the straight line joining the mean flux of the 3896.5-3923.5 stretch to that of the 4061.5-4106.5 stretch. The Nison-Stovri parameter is 4030 Ang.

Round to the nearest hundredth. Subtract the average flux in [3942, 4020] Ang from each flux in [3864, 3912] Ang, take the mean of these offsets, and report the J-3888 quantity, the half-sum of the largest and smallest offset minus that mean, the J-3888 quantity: -0.01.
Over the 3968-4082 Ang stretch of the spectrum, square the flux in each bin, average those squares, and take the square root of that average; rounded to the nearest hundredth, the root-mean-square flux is 3.41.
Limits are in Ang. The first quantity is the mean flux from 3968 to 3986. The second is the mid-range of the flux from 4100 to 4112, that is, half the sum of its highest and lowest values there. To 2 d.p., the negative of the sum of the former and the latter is -6.51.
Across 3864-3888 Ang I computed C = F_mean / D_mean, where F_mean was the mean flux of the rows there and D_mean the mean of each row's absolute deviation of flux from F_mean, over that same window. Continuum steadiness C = 12.1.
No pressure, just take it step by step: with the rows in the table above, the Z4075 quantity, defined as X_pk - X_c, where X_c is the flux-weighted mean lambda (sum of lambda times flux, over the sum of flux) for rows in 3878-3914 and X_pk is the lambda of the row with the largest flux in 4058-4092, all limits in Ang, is 178.3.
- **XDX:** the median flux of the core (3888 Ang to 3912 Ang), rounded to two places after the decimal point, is 3.43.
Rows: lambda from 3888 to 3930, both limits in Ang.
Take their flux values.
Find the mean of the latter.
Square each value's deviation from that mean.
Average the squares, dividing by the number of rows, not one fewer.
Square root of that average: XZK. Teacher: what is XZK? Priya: 0.42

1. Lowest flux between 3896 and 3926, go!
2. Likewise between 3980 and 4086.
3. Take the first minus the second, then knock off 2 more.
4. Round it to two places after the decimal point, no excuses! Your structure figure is -2.22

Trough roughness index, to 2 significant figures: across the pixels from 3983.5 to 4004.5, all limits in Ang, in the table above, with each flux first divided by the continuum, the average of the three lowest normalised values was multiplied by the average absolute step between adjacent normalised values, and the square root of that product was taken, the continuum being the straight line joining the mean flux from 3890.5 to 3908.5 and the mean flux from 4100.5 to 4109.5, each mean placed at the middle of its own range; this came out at 0.23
